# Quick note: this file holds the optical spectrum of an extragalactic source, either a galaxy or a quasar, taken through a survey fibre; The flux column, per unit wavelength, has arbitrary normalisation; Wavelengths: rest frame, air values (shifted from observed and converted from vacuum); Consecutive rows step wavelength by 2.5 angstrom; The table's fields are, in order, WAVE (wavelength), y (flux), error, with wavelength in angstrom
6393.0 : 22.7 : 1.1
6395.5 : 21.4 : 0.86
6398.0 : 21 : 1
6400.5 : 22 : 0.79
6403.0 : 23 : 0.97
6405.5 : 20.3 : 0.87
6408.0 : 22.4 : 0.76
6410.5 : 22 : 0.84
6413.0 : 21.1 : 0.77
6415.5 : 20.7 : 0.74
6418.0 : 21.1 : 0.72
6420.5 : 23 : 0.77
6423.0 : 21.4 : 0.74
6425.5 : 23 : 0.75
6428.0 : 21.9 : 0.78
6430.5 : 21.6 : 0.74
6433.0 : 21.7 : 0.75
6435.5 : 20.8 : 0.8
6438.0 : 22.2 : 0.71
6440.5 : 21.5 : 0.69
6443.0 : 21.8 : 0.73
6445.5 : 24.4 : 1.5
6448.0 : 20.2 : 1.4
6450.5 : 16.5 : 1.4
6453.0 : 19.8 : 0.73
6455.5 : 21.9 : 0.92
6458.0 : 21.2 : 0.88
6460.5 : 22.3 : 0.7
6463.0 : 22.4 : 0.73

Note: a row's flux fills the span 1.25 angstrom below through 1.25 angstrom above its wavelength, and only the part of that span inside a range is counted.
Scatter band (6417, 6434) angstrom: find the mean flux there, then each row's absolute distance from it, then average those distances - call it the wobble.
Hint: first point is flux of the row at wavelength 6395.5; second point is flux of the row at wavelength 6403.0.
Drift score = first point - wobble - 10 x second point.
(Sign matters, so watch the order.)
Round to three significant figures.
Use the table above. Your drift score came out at -209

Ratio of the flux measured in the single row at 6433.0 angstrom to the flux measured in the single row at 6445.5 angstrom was 0.89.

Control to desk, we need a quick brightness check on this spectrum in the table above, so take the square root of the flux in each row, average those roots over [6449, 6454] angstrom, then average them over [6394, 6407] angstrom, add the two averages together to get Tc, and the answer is 8.90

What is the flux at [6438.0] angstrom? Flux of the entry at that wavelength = 22.2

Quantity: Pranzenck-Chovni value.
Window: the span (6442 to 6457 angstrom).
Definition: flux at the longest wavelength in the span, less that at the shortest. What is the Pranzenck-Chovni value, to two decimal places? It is 0.10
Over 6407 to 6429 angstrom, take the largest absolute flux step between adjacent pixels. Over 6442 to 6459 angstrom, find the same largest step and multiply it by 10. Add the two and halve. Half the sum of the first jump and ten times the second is 22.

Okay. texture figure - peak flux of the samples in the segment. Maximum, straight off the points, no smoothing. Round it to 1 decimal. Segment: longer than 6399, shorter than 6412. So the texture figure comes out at 23.0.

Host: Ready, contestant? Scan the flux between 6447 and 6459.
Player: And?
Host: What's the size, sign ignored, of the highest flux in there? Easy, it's 21.9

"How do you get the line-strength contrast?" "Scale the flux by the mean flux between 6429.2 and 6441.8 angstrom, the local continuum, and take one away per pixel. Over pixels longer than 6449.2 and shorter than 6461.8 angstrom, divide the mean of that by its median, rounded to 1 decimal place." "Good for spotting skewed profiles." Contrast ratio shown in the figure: 3.4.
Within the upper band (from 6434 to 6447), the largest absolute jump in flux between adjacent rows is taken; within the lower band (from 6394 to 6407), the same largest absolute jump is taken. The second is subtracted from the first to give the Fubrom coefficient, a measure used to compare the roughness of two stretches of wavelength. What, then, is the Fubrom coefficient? -0.1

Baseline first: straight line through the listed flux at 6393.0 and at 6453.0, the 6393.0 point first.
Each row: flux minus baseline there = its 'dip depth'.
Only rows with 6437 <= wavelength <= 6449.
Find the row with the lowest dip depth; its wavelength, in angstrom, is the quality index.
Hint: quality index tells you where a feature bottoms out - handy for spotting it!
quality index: 6448.0 angstrom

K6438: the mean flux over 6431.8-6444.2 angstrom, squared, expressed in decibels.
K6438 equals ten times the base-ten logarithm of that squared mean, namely 26.7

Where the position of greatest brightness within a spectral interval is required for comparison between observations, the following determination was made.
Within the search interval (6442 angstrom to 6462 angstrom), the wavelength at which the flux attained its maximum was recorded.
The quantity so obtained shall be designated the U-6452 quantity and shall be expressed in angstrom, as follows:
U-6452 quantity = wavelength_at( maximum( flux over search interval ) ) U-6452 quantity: 6445.5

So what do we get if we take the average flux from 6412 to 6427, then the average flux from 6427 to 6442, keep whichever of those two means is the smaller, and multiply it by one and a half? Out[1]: 32.4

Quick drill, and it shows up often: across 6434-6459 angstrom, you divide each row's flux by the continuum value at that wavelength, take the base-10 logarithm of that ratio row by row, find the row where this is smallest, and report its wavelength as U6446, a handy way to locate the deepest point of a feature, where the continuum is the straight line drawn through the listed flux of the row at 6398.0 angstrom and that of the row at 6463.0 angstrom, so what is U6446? 6450.5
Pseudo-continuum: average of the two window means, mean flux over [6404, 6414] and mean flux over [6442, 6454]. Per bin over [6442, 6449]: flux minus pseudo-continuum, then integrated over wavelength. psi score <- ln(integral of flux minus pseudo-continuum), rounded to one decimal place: 2.1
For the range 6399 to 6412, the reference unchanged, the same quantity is 2.5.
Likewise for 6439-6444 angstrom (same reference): 1.2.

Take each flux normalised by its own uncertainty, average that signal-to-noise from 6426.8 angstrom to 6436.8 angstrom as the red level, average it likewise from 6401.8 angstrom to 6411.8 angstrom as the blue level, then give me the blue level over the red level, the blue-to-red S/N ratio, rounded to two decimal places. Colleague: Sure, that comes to 0.92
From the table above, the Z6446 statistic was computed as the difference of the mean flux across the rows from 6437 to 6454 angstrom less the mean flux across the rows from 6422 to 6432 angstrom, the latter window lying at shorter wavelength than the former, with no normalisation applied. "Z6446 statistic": -1.1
